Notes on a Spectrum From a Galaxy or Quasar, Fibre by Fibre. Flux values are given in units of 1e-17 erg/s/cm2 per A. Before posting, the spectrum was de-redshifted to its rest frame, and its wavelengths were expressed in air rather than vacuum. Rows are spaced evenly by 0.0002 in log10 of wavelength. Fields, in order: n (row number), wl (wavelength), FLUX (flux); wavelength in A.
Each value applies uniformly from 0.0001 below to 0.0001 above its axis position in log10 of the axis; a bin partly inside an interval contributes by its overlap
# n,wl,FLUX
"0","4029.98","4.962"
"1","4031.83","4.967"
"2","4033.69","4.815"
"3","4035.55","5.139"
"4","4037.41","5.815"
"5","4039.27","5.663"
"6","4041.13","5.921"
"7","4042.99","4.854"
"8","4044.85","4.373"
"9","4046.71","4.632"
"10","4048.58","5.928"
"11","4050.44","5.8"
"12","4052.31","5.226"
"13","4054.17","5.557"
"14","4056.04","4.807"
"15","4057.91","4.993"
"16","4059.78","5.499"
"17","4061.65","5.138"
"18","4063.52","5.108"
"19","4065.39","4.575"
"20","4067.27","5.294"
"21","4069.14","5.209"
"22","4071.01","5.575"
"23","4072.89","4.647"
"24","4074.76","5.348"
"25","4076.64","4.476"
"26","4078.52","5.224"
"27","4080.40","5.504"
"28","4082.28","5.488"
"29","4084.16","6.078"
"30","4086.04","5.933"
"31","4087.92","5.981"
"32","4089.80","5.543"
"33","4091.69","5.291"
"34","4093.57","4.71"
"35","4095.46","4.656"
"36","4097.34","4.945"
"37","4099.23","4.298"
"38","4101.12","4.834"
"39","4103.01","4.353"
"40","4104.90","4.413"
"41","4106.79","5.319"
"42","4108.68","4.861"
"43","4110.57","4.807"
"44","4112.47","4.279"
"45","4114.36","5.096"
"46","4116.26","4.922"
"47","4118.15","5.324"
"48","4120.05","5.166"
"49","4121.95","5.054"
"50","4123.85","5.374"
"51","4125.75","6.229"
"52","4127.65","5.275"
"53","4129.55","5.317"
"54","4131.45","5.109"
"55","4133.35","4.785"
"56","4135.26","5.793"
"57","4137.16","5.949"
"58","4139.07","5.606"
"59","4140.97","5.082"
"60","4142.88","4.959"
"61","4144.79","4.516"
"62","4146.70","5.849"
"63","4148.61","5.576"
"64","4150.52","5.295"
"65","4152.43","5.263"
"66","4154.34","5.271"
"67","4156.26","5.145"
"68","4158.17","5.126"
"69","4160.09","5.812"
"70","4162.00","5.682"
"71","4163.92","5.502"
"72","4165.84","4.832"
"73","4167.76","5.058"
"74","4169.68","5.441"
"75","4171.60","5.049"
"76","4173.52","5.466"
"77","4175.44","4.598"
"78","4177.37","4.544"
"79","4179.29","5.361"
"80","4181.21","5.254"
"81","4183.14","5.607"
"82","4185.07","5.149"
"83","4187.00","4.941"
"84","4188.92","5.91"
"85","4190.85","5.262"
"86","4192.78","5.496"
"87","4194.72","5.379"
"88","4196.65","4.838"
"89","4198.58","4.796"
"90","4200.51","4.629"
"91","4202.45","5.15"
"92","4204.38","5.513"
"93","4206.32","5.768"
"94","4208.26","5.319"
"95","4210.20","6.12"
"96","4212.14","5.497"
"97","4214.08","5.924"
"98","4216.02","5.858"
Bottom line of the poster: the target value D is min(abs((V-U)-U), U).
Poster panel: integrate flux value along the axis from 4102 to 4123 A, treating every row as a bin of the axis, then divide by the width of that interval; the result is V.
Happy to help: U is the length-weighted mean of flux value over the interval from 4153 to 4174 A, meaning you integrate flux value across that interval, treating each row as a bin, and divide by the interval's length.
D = 5.30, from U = 5.30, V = 4.87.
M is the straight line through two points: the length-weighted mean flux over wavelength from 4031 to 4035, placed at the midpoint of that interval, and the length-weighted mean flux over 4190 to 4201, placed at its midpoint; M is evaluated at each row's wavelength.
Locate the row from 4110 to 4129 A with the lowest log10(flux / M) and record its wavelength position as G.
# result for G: 4112.47 A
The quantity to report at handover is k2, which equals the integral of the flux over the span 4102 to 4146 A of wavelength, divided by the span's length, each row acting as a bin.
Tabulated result 5.12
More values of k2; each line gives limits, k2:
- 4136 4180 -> 5.26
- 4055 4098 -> 5.22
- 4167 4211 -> 5.24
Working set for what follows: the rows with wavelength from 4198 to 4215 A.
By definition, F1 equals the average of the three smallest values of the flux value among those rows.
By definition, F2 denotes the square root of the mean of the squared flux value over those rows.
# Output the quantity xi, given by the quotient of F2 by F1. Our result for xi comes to 1.12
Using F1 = 4.86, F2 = 5.43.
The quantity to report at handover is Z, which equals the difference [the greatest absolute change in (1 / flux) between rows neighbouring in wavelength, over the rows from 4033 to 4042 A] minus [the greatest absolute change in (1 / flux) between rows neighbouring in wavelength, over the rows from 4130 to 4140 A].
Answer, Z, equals -0.0137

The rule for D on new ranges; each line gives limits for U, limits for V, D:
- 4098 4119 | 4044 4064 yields 4.35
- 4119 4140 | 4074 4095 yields 5.42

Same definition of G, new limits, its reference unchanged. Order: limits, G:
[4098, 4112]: 4099.23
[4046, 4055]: 4046.71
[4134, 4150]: 4144.79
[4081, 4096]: 4095.46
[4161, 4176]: 4175.44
